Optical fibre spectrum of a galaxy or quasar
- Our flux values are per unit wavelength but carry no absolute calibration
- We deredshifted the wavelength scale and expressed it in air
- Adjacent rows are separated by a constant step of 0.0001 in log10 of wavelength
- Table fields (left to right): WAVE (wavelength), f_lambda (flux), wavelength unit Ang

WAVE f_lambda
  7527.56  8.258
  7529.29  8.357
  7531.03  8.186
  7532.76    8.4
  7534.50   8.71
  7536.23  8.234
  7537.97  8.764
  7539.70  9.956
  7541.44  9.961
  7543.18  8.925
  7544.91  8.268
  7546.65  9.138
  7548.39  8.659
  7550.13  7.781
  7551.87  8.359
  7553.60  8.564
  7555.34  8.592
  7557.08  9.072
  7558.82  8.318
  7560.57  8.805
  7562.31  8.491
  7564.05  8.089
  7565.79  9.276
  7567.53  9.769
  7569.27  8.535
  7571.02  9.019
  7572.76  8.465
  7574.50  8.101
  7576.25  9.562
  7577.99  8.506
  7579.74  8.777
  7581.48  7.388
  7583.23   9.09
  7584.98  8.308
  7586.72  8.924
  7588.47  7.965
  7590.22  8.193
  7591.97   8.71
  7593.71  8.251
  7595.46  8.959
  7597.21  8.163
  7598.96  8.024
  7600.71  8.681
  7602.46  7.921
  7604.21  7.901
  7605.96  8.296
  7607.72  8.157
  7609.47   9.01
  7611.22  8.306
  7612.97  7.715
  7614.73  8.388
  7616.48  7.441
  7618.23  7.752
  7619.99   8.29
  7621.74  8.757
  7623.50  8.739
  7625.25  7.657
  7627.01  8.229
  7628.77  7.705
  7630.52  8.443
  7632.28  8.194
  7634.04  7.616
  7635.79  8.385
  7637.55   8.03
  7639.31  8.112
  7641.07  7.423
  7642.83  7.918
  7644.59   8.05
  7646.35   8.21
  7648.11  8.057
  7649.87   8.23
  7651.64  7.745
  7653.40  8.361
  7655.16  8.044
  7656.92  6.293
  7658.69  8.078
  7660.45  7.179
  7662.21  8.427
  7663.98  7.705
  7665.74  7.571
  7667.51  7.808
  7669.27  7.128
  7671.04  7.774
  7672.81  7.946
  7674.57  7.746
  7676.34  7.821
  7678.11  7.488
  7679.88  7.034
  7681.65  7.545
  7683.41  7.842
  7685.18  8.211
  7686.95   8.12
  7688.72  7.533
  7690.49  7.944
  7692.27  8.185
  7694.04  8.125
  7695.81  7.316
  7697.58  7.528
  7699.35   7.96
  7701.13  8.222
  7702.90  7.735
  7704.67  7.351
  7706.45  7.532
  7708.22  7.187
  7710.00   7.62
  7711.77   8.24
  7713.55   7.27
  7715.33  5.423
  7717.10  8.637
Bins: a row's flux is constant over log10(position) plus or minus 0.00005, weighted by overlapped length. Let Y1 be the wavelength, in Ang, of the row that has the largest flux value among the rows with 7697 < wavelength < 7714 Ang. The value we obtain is 7711.77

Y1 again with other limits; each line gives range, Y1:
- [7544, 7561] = 7546.65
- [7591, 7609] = 7595.46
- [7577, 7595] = 7583.23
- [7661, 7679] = 7662.21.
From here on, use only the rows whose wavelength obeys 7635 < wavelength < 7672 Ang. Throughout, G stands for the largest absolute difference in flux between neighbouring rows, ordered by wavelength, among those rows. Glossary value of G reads 1.8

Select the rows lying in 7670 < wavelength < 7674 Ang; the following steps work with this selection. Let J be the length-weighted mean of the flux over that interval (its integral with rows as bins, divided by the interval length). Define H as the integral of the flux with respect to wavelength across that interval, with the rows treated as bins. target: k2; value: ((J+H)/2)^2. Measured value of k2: 382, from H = 31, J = 7.8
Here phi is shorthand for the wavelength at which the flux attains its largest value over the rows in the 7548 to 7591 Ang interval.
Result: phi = 7567.53 Ang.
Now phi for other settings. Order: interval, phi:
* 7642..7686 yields 7662.21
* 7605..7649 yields 7609.47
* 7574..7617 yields 7576.25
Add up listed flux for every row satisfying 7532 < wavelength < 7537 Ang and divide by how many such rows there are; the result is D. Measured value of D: 8.45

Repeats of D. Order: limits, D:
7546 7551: 8.53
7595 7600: 8.38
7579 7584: 8.42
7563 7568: 9.04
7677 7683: 7.36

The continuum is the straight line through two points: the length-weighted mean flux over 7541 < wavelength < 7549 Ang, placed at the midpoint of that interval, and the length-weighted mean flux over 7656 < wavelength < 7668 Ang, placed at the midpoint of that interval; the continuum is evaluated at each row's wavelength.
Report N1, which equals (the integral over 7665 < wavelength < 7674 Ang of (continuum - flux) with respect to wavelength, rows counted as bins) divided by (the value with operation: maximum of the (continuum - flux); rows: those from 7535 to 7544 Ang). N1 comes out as -2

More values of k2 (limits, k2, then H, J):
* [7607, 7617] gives 2033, 82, 8.2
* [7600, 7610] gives 2081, 83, 8.3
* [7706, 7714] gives 1166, 61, 7.6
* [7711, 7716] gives 442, 35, 7.0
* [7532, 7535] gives 291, 26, 8.5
